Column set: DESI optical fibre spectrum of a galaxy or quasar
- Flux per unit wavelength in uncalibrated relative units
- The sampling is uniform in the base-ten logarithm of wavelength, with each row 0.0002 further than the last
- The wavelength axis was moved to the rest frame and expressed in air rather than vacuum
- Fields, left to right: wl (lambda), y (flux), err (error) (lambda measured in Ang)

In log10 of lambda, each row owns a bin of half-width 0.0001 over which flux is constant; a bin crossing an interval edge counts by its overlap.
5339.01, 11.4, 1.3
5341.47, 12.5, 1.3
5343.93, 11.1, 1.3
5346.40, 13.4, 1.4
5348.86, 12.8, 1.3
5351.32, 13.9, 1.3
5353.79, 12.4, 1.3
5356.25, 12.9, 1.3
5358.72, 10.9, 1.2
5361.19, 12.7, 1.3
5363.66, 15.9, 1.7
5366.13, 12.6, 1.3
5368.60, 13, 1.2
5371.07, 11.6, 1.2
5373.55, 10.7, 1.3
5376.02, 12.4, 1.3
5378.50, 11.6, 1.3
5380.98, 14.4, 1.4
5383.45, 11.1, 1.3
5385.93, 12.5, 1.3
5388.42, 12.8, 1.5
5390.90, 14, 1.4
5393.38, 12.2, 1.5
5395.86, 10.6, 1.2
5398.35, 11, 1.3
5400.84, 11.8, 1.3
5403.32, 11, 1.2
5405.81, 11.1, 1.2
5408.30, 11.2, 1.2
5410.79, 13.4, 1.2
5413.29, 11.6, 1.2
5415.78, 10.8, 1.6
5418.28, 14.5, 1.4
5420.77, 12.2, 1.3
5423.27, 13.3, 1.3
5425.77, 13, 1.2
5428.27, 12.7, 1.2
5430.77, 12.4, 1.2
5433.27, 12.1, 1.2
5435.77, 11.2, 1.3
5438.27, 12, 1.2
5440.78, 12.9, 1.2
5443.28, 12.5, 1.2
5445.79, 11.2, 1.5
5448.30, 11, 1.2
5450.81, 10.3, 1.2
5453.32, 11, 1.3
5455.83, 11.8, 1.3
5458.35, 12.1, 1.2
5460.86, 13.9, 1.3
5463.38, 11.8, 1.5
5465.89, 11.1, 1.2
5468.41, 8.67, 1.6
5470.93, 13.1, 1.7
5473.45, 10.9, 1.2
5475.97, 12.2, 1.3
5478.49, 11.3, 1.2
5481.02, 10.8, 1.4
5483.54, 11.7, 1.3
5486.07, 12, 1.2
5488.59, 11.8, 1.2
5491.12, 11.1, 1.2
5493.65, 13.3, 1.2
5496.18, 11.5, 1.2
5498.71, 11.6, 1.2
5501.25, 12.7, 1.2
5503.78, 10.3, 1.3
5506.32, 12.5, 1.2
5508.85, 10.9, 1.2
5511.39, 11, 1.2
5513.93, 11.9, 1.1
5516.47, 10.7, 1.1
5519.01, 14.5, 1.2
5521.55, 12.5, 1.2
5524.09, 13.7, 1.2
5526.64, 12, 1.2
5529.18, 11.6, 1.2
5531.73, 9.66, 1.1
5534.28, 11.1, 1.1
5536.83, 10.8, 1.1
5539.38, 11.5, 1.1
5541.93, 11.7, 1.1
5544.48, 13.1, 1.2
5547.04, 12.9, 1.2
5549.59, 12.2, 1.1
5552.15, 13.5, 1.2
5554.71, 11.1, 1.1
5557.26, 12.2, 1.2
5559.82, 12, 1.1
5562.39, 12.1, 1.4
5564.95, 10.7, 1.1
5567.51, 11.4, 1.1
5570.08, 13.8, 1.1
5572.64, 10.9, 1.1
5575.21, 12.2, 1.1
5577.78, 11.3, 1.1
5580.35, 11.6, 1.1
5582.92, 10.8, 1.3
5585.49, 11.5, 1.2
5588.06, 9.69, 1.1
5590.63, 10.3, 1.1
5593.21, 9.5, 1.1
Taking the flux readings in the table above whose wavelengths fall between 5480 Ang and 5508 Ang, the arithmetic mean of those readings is 11.8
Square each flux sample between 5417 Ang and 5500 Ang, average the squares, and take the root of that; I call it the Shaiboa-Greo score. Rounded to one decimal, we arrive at 12.0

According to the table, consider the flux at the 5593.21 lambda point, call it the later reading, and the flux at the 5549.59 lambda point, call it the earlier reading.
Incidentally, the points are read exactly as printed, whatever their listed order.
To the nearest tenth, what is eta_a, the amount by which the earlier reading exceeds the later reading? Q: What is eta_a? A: 2.7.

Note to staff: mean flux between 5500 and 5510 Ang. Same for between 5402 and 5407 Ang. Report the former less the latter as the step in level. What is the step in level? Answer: 0.5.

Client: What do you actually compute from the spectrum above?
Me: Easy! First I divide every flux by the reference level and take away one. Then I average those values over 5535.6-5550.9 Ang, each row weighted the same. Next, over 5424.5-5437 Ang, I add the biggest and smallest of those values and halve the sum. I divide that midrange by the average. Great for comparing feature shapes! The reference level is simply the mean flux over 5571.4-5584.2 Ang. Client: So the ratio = 1.1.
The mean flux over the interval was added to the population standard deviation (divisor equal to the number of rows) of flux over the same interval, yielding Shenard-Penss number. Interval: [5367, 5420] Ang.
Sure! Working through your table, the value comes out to 13.3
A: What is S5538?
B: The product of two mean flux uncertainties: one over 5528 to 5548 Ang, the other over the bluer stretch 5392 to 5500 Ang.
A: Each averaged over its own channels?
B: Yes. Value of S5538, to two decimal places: 1.46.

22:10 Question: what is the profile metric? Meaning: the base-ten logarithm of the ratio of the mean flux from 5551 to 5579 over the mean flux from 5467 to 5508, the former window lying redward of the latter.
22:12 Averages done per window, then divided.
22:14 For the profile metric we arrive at 0.01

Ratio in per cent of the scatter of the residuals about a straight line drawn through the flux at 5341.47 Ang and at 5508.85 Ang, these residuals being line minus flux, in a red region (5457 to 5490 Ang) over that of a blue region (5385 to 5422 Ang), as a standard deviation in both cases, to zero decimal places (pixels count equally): 102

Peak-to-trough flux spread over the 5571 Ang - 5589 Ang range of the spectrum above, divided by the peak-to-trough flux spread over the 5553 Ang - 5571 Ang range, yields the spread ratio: 0.8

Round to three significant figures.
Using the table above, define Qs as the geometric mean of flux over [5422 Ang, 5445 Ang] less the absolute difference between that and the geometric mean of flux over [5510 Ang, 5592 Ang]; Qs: 11.7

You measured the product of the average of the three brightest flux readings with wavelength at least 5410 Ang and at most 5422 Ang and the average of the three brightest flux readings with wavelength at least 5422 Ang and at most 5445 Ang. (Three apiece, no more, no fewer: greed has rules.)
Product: 175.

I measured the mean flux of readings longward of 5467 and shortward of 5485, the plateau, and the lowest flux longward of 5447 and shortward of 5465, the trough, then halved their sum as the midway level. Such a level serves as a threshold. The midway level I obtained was 10.8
